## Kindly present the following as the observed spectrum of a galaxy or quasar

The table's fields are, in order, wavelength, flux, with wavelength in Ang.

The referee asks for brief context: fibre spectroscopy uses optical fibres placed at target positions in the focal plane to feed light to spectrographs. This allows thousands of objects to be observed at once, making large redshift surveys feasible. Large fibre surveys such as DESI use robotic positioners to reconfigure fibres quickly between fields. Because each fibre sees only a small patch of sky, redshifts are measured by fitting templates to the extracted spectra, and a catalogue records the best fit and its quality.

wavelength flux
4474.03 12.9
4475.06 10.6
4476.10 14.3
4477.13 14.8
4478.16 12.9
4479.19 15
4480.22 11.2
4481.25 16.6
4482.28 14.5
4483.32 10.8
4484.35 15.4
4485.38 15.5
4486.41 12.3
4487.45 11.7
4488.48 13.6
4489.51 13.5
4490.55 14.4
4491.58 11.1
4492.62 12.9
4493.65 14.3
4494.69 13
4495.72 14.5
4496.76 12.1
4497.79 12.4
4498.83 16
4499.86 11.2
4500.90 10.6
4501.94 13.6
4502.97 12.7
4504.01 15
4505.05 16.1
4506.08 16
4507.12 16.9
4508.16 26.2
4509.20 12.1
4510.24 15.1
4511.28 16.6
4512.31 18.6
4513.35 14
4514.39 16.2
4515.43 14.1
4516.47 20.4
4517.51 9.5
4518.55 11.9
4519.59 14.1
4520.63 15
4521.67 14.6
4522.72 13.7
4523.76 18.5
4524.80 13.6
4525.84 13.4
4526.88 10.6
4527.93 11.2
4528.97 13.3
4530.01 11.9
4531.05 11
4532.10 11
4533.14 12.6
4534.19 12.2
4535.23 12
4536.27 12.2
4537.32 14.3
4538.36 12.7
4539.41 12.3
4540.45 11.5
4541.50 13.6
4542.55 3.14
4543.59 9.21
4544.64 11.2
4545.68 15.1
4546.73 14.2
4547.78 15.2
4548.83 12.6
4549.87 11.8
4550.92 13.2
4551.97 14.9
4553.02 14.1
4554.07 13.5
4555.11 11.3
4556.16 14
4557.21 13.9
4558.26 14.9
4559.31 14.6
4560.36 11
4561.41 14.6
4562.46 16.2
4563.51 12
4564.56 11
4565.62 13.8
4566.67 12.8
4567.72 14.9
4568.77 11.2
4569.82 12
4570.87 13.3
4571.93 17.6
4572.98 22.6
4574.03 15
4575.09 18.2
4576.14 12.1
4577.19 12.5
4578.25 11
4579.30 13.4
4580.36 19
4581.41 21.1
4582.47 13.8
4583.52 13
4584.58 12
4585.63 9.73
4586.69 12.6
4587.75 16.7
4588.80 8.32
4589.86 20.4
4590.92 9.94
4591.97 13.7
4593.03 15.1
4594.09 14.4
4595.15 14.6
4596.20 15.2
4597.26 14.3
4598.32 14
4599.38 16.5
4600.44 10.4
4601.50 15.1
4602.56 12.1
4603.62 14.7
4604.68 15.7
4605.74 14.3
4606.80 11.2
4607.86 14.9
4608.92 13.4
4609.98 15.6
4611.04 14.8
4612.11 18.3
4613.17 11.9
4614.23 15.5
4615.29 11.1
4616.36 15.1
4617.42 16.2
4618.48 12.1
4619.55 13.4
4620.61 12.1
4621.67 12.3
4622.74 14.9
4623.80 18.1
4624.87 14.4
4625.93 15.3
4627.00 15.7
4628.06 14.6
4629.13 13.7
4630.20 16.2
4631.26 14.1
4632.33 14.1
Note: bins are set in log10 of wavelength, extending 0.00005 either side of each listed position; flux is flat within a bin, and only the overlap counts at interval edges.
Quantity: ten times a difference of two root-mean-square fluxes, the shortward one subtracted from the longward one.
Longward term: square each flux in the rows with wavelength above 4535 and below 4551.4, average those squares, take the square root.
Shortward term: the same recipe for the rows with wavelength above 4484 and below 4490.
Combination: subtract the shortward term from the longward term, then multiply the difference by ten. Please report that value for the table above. -13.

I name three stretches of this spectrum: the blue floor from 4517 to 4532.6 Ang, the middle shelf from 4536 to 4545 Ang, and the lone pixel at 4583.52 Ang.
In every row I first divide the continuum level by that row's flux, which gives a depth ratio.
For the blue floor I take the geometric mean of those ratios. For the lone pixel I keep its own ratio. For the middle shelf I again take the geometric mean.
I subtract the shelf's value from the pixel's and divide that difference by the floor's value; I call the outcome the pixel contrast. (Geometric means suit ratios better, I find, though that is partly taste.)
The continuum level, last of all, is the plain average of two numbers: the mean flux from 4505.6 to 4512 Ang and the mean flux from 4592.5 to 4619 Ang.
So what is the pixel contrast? -0.249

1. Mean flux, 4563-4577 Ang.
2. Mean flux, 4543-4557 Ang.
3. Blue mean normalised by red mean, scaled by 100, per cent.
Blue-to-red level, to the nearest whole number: 91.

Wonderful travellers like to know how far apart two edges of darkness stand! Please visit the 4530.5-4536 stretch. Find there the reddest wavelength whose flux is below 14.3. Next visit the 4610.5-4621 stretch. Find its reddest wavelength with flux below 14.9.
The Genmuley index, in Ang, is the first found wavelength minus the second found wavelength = -85.4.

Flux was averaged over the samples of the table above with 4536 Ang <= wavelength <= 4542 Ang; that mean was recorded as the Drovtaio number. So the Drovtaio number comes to 12.8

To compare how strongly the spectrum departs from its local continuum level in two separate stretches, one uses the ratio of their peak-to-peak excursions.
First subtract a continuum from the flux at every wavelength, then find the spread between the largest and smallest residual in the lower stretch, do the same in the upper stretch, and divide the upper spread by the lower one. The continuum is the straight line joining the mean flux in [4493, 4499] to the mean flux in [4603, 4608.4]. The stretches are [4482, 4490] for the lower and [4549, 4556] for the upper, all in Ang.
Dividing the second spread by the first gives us 0.8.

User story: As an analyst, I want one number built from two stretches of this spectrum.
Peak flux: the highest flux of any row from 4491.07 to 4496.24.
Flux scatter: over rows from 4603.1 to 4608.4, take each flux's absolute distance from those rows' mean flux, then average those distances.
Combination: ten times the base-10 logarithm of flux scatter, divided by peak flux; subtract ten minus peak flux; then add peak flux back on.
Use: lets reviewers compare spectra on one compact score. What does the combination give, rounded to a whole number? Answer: 19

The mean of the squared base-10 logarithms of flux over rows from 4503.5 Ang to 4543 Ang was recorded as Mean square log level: 1.28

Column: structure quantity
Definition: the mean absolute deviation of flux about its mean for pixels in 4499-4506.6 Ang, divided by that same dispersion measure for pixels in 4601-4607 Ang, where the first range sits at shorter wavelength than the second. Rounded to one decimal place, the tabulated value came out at 1.2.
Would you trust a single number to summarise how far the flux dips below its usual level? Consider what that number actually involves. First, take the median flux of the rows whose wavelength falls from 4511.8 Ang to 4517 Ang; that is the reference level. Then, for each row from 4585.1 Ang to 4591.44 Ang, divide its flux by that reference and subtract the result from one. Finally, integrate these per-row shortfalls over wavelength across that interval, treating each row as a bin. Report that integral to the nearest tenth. 1.3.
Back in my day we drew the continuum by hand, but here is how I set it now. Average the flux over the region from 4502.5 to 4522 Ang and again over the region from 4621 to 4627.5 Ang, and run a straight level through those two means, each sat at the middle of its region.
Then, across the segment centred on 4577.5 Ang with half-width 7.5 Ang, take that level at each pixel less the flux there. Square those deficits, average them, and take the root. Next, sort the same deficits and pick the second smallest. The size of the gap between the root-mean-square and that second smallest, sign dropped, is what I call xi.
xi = 9.4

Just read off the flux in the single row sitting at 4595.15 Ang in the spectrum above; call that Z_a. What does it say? 14.6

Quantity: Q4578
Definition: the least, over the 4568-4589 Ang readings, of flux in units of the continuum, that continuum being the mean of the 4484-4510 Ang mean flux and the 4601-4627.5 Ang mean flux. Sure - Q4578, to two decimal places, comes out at 0.58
